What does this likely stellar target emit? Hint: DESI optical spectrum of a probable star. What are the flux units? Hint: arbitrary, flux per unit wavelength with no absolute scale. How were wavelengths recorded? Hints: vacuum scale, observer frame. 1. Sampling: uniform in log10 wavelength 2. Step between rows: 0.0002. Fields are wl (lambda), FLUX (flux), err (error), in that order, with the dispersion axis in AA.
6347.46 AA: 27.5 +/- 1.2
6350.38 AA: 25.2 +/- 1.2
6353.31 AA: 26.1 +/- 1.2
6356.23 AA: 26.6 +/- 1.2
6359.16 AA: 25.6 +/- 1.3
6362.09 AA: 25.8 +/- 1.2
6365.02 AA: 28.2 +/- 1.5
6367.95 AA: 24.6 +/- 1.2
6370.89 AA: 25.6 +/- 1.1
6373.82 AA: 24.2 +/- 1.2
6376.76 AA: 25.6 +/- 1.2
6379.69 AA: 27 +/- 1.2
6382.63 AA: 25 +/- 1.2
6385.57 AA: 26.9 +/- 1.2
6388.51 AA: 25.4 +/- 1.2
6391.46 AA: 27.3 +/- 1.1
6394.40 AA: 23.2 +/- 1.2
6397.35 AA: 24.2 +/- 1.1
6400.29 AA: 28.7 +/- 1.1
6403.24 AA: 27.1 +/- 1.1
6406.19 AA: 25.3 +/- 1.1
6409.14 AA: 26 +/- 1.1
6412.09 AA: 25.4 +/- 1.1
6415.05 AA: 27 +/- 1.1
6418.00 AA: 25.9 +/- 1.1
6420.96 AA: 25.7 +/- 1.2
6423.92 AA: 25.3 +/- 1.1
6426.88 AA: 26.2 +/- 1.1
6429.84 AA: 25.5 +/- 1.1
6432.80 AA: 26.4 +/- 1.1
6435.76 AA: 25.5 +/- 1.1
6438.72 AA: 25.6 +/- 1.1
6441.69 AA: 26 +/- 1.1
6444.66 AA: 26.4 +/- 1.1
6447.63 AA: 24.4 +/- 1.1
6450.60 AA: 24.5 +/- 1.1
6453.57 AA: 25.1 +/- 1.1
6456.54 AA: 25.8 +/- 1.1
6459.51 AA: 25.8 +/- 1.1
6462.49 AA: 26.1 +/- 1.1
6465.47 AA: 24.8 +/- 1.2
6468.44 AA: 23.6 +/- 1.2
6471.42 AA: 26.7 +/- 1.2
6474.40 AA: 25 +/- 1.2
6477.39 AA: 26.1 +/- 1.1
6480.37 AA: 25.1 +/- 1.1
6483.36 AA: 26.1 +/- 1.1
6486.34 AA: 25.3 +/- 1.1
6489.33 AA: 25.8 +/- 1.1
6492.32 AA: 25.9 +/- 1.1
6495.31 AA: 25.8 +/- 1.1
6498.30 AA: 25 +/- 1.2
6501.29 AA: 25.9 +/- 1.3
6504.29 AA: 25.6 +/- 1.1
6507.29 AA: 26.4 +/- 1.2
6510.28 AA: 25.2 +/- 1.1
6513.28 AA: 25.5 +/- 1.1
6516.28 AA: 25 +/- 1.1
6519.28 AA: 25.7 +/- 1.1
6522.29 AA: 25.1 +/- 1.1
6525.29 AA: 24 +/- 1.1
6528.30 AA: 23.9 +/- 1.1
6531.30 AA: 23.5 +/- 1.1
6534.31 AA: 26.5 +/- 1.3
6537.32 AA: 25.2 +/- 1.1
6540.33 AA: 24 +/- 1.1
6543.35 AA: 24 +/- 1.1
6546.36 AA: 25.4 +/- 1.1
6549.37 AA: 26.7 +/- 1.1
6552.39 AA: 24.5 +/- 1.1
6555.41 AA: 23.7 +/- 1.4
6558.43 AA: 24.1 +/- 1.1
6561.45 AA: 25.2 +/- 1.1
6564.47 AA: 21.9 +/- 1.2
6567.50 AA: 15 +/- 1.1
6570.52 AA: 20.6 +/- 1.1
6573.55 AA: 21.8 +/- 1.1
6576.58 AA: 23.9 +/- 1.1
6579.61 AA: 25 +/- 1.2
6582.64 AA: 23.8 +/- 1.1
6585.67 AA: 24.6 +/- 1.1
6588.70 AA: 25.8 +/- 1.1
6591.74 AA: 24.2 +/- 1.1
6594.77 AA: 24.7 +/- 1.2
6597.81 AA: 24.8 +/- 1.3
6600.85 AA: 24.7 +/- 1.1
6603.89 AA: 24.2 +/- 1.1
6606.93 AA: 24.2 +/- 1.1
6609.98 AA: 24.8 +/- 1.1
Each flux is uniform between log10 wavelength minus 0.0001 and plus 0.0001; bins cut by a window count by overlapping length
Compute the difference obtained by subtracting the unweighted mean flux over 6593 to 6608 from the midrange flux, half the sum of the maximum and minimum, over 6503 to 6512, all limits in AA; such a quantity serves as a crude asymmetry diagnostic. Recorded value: 1.3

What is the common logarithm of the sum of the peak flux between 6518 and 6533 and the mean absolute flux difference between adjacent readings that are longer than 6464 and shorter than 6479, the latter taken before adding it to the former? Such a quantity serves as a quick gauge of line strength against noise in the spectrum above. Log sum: 1.44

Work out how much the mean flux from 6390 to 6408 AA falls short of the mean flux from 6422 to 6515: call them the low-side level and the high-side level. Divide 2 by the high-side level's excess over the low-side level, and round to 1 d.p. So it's -4.9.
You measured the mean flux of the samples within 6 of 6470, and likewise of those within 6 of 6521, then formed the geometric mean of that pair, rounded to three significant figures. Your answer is 25.0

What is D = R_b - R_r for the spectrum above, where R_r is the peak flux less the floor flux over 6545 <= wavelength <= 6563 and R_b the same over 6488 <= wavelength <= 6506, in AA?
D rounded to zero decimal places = -2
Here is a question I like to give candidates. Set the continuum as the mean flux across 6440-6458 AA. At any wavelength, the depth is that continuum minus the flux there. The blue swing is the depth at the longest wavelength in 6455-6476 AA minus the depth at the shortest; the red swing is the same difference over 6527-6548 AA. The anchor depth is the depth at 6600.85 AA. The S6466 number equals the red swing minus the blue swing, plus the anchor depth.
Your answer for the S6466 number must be -1.6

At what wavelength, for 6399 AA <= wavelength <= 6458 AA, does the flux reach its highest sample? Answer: 6400.29 AA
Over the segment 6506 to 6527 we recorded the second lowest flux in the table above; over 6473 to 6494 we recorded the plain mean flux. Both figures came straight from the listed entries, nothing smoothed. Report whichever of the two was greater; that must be 25.6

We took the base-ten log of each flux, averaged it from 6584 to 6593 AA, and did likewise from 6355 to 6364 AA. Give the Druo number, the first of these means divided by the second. 0.986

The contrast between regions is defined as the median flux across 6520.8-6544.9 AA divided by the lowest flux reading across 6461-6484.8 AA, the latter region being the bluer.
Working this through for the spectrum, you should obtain 1.02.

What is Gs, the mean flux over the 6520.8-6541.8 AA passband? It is 24.6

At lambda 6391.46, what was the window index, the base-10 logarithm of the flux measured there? 1.44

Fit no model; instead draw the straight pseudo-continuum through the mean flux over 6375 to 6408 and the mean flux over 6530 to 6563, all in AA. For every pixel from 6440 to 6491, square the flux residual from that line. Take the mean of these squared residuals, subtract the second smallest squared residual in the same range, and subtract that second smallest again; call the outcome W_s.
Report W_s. 0.58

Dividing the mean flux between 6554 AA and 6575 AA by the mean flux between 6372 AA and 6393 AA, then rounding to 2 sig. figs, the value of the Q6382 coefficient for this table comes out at 0.84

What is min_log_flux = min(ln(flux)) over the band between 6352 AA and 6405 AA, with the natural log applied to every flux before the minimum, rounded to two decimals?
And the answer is 3.14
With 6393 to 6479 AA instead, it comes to 3.14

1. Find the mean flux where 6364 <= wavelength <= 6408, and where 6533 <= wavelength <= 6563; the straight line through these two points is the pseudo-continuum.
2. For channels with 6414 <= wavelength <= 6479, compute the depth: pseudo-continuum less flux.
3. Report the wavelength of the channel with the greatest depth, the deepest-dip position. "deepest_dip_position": 6468.44 AA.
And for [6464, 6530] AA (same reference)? 6468.44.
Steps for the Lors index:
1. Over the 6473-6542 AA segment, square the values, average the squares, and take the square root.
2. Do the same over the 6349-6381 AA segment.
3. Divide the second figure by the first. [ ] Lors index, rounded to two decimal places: 1.02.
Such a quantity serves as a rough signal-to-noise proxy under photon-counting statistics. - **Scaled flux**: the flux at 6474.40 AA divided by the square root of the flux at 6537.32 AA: 5.0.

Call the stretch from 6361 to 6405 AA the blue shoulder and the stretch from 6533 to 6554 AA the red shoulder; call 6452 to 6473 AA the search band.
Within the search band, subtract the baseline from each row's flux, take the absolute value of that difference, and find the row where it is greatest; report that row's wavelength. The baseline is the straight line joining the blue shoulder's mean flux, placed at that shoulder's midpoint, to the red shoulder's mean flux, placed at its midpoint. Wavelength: 6468.44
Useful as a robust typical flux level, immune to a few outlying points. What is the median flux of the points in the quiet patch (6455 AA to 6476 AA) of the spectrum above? 25.8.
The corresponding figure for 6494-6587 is 25.0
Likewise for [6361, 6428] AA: 25.7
